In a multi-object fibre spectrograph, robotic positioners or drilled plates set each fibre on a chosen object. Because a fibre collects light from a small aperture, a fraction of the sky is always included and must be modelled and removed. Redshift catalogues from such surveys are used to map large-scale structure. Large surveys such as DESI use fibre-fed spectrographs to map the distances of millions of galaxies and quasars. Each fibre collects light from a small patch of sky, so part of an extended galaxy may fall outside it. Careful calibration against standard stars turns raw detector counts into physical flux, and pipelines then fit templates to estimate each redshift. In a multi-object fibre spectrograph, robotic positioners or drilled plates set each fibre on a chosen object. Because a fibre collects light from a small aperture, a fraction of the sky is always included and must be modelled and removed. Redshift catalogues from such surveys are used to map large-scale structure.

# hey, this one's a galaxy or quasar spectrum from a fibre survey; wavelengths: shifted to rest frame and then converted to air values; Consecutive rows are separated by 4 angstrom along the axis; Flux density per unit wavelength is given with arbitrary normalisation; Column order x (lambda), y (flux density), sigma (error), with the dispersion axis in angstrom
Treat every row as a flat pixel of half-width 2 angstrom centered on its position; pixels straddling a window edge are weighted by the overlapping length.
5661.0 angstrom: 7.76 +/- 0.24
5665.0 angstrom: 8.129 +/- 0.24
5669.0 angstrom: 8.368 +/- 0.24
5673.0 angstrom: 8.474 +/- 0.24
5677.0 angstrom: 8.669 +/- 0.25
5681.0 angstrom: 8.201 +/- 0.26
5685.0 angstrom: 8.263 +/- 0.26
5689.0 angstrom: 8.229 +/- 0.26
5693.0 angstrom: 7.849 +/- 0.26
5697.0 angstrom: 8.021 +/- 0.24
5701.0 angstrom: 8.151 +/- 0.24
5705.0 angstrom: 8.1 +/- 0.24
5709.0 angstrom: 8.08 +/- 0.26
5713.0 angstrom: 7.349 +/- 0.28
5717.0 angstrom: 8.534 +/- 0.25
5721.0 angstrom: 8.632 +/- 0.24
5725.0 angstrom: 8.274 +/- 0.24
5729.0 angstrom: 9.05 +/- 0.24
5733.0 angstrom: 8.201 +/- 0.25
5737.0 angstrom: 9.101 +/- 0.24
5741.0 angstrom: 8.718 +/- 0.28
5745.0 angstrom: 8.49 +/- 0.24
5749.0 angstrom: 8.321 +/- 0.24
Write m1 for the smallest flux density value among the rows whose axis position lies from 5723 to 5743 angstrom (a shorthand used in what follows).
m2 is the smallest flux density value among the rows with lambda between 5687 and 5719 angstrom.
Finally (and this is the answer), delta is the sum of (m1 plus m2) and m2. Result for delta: 22.9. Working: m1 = 8.201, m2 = 7.349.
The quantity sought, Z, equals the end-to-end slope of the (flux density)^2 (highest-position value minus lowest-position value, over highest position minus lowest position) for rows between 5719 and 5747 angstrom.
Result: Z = -0.1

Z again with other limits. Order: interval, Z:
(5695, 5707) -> 0.2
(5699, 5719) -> 0.4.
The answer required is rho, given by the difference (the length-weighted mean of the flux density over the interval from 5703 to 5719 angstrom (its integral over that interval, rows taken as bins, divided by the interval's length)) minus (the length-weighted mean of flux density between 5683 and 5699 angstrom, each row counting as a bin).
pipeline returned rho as -0.07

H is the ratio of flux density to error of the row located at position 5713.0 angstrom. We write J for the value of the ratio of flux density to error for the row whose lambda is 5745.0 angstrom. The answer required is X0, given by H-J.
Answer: -9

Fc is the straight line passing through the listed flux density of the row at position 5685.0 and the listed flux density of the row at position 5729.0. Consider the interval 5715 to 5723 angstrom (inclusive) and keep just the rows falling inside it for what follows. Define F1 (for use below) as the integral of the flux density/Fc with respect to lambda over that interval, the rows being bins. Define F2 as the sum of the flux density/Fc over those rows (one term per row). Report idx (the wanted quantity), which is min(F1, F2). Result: 1.94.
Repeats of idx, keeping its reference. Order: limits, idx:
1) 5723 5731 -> 1.92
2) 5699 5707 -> 1.89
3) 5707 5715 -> 1.77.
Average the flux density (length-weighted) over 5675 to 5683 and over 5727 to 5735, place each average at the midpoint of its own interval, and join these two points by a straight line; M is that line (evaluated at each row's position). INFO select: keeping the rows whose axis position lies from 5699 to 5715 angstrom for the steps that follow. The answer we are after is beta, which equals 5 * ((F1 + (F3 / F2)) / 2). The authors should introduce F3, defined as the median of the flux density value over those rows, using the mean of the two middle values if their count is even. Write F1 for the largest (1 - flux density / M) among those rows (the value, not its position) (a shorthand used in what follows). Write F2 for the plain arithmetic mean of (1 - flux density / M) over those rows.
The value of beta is 280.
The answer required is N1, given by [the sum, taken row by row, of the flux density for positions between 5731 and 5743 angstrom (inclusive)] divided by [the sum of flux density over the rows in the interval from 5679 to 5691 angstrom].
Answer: 1.05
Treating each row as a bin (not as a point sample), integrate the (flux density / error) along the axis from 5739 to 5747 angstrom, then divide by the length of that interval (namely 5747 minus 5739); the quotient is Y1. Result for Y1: 33.3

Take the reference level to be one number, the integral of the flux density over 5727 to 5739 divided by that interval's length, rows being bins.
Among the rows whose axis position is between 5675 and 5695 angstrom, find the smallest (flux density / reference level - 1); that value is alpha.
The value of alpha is -0.11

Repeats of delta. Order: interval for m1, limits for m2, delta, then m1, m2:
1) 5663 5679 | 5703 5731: 22.8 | 8.129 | 7.349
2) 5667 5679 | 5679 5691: 24.8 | 8.368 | 8.201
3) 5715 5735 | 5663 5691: 24.5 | 8.201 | 8.129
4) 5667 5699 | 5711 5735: 22.5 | 7.849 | 7.349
